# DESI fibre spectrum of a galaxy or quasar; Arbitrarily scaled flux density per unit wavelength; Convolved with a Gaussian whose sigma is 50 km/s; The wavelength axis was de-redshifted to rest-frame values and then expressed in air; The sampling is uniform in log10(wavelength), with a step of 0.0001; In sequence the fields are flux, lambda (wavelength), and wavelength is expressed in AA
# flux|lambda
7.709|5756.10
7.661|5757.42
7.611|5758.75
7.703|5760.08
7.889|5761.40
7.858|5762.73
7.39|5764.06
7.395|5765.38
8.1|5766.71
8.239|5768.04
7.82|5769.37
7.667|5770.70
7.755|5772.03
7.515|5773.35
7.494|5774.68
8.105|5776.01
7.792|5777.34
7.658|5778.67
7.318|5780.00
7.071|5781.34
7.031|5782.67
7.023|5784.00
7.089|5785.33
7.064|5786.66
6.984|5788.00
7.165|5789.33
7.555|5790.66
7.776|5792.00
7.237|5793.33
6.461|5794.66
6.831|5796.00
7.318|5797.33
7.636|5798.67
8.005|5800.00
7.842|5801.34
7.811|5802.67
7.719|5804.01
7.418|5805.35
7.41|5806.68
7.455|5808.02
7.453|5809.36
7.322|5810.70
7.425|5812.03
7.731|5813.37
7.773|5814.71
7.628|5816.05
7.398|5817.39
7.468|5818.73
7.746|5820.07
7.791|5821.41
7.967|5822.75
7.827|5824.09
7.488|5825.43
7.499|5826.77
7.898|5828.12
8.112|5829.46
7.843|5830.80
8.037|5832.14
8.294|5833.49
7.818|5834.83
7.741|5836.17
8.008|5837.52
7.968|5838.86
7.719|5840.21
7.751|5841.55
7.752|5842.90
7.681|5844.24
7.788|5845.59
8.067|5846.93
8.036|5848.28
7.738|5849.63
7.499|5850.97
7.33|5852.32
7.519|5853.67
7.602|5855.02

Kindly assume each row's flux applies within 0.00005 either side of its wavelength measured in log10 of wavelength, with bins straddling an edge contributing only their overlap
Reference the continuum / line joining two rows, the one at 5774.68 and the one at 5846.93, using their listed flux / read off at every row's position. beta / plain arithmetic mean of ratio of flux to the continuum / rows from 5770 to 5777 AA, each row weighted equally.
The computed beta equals 1.03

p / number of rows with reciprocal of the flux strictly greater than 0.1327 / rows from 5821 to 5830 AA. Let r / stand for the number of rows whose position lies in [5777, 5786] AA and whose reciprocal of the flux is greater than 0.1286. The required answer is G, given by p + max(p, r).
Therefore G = 8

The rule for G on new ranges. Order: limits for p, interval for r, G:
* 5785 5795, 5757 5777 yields 15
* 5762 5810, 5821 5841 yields 40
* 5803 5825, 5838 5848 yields 16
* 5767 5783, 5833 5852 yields 12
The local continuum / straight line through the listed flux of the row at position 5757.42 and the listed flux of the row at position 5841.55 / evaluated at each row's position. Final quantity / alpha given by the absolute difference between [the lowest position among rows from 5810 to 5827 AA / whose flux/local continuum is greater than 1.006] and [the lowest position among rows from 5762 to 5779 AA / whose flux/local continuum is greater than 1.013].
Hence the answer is 52.0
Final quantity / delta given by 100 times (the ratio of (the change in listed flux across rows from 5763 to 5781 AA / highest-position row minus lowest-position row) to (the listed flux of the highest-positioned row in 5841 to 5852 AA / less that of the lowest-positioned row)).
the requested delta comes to 29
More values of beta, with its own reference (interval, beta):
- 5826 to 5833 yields 0.99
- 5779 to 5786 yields 0.94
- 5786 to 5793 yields 0.96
